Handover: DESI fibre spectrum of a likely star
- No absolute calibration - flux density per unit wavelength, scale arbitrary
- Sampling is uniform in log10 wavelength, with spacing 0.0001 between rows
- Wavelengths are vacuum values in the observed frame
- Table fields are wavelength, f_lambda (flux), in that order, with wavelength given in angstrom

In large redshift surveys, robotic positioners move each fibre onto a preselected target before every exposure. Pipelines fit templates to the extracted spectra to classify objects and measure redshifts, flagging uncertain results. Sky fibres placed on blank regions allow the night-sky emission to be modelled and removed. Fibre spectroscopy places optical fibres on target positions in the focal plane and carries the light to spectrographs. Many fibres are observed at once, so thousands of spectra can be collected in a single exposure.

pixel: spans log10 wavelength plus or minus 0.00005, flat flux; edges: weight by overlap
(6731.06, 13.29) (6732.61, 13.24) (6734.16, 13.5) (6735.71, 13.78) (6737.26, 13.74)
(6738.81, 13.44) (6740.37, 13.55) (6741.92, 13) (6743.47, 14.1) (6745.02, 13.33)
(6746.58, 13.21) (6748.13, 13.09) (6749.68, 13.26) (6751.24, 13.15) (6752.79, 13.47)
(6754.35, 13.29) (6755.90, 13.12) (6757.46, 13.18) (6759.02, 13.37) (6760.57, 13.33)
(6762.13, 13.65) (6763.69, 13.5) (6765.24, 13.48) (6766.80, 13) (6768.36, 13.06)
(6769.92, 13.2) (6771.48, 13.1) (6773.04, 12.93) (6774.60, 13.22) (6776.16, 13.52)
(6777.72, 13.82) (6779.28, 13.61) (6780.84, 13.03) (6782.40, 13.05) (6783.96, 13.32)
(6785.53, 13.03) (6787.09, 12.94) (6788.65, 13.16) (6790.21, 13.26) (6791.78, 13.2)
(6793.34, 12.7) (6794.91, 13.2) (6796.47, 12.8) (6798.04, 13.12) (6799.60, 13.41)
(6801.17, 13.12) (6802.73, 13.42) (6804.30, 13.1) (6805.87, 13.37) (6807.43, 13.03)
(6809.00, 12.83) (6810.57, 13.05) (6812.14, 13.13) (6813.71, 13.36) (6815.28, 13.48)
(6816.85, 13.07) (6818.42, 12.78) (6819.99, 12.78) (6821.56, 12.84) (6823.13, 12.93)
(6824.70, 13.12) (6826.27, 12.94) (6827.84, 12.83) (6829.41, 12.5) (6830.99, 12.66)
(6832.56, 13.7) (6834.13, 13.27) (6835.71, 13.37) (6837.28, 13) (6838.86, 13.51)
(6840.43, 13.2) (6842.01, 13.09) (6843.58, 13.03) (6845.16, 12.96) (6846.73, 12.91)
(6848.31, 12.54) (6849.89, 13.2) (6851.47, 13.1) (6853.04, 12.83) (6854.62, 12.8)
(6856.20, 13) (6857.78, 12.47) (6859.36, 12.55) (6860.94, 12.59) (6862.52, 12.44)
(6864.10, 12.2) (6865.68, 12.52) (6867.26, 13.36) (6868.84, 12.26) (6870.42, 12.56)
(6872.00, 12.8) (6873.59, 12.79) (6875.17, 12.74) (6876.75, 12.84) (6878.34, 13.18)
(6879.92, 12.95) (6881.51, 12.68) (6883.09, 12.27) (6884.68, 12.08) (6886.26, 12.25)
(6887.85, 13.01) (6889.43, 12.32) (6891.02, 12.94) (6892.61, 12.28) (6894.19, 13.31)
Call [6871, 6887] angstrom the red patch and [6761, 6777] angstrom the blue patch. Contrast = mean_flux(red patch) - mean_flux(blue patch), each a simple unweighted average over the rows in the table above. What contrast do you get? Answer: -0.61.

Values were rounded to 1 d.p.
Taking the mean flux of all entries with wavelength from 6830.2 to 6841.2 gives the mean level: 13.2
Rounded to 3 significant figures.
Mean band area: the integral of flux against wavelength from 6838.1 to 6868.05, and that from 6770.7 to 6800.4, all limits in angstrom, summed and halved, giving 388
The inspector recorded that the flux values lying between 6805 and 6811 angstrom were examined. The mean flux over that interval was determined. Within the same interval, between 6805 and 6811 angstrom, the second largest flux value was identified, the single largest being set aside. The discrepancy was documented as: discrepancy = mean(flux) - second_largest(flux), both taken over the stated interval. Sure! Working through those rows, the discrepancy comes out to 0.0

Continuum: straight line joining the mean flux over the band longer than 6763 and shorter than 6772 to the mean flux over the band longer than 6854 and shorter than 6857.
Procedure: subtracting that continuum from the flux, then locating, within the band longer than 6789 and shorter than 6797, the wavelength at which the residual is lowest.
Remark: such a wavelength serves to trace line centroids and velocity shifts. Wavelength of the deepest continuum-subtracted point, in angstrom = 6793.34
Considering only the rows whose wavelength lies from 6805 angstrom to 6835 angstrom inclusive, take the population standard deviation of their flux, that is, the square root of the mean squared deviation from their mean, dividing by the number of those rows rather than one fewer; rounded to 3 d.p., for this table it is 0.293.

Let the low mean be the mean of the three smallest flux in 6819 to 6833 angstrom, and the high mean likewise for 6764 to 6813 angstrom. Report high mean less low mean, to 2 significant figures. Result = 0.13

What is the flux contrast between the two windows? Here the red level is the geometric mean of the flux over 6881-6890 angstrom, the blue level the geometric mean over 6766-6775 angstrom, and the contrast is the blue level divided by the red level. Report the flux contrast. 1.053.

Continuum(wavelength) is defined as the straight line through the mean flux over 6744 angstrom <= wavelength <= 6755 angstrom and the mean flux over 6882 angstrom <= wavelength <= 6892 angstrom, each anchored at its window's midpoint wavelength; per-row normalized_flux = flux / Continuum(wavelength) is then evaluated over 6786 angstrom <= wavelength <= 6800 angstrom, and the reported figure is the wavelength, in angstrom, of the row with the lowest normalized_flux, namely 6793.34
